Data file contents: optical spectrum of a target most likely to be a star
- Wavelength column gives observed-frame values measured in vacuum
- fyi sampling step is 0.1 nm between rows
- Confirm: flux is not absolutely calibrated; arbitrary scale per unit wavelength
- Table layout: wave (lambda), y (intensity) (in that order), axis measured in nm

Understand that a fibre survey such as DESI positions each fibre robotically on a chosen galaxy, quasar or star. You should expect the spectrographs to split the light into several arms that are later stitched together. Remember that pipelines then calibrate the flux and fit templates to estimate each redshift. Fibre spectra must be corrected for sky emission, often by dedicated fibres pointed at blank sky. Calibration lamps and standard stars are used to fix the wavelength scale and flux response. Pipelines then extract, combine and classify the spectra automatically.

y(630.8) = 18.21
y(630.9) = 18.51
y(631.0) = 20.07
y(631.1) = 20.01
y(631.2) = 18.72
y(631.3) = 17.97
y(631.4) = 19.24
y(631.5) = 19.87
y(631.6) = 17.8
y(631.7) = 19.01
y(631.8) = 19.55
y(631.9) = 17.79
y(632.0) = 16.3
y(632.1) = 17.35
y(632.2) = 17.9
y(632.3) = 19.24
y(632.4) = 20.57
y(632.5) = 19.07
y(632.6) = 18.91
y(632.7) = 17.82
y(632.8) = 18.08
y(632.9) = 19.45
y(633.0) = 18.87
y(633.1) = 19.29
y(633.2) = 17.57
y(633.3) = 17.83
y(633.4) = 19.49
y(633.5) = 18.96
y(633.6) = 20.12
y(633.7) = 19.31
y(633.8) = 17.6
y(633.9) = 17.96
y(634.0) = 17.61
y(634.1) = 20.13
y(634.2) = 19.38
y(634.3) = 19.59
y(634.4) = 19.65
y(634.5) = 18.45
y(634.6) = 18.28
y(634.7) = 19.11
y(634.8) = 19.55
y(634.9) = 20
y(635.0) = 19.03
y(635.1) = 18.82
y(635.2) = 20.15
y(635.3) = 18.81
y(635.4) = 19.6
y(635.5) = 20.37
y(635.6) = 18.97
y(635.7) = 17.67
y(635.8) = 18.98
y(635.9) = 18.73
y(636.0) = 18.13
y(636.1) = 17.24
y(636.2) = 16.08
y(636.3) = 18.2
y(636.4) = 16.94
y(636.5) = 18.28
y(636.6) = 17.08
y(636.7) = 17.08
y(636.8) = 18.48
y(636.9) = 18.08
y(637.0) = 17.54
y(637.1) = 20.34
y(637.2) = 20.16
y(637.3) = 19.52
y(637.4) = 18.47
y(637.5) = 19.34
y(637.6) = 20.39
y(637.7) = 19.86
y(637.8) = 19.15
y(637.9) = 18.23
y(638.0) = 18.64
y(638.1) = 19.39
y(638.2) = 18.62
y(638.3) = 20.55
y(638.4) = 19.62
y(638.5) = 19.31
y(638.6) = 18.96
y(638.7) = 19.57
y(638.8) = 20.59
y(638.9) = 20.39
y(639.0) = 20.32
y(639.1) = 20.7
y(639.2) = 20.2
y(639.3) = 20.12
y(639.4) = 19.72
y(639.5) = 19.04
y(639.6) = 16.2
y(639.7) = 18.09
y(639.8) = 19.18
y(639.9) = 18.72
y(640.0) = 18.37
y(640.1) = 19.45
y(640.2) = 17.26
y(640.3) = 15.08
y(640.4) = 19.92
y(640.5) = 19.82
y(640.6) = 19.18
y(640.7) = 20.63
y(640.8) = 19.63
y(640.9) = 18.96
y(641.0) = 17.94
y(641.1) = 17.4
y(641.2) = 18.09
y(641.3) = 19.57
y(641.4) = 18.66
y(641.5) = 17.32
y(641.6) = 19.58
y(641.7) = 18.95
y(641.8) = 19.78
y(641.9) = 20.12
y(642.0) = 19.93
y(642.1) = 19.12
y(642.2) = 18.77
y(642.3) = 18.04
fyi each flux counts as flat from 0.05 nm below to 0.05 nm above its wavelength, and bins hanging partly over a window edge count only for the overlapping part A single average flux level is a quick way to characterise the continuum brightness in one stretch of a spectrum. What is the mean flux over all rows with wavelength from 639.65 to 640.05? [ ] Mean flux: 18.6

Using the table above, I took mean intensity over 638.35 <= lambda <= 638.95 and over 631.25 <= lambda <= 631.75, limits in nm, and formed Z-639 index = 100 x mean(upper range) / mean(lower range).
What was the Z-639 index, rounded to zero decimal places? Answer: 105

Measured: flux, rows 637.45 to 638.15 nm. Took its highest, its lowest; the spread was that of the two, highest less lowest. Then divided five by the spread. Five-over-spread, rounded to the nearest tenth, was 2.3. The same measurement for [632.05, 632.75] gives 1.6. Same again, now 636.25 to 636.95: 3.2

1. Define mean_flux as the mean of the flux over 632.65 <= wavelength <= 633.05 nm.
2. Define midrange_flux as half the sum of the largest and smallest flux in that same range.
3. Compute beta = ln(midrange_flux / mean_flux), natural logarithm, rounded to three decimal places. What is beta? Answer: 0.004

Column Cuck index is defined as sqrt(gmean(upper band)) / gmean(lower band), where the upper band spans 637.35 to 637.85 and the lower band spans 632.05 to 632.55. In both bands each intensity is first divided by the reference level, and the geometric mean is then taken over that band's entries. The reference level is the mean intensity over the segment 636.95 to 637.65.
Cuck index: 1.03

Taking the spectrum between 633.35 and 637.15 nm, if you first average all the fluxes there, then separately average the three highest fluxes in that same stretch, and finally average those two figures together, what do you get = 19.5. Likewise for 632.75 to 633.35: 18.9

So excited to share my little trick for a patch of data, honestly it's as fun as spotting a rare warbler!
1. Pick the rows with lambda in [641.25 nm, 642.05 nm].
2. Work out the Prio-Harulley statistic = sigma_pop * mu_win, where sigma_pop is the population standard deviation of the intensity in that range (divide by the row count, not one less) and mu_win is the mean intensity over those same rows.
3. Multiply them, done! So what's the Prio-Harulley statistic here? 16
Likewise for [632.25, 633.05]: 15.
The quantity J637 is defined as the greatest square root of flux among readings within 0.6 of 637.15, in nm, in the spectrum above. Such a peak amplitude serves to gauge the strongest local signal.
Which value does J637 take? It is 4.52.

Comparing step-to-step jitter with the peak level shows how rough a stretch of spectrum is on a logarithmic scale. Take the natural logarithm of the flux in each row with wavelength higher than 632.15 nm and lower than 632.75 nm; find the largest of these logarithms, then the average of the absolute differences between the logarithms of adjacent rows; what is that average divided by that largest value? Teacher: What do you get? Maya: 0.019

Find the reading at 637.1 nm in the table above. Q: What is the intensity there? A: 20.34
